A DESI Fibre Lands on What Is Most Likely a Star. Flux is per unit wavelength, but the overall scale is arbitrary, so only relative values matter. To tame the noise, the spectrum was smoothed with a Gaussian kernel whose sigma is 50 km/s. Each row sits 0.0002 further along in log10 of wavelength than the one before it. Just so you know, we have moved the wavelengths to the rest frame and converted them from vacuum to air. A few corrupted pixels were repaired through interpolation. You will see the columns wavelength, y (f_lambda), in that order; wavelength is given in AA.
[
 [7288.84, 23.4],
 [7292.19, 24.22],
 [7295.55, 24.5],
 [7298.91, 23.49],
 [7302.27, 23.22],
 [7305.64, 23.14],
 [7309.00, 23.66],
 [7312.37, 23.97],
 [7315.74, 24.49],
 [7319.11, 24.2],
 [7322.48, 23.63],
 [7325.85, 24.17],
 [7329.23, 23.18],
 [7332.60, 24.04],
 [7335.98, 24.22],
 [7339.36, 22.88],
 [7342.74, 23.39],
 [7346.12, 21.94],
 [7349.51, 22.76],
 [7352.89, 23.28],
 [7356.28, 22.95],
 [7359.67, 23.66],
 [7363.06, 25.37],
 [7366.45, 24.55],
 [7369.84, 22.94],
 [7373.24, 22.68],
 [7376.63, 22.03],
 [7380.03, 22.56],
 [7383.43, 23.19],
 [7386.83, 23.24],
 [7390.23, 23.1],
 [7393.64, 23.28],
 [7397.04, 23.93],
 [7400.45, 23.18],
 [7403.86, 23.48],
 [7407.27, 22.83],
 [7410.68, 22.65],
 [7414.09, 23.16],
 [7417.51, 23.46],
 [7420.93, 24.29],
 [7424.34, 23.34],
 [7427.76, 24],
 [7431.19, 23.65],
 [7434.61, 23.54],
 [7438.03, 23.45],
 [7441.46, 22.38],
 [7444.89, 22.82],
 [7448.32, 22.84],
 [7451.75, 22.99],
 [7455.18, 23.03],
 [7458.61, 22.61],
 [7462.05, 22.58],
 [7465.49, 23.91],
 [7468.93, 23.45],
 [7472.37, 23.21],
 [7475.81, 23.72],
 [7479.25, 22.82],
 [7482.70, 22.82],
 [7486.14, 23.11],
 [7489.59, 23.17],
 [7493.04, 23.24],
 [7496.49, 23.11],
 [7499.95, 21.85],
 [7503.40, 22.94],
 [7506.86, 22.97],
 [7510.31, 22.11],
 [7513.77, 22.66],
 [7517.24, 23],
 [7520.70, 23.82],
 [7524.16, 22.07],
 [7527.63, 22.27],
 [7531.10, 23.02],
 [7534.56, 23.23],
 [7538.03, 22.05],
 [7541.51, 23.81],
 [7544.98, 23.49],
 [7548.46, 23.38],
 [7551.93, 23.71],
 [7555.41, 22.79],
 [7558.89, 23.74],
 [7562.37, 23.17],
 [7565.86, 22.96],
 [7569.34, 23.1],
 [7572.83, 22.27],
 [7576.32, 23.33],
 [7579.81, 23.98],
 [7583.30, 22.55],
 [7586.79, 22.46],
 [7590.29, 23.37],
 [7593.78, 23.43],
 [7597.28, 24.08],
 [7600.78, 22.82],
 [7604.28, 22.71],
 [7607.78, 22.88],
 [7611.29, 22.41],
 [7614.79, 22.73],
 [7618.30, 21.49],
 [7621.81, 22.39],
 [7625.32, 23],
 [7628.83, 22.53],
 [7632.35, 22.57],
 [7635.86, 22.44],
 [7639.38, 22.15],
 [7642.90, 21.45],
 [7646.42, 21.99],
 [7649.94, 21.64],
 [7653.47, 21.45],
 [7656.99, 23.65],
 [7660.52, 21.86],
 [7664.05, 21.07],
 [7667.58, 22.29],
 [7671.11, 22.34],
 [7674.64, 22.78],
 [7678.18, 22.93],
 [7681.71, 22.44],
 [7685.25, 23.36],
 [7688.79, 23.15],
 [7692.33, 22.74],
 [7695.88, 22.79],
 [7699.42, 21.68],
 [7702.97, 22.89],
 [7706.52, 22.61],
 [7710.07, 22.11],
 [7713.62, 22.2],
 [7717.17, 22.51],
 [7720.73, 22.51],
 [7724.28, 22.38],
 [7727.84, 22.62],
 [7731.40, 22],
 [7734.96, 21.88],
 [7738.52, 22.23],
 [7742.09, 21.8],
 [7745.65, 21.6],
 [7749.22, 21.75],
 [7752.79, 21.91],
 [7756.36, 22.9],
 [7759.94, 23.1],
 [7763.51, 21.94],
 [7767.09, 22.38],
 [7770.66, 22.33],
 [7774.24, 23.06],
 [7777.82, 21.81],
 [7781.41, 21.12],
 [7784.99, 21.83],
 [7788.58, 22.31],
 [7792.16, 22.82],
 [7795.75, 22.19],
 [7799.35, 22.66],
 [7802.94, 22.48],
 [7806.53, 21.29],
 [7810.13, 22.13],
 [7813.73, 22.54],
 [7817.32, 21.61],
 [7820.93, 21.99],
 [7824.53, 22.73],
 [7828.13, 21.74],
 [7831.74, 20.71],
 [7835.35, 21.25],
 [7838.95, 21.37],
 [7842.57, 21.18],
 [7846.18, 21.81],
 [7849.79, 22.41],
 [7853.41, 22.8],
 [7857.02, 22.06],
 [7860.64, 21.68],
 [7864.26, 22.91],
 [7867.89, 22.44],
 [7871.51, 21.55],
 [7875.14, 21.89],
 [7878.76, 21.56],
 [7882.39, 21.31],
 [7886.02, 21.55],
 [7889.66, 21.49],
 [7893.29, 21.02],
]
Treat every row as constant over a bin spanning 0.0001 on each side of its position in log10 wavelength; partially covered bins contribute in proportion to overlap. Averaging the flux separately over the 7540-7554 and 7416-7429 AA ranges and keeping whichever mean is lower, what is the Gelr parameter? 23.6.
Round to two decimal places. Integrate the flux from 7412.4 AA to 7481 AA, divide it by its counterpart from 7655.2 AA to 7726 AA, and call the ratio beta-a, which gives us 1.00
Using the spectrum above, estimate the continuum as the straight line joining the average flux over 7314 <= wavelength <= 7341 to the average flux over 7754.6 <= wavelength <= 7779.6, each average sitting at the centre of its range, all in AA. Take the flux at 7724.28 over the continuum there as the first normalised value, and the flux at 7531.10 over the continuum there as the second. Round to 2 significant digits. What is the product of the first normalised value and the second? 0.98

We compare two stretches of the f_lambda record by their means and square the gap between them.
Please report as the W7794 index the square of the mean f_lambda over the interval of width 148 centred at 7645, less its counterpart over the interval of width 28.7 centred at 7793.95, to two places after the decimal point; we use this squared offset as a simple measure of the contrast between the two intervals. 0.22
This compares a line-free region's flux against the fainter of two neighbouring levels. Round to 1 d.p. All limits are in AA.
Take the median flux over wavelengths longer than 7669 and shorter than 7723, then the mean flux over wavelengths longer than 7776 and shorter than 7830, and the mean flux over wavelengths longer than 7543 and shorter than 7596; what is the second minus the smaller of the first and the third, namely -0.5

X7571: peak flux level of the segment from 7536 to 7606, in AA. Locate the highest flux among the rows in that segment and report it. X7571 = 24.08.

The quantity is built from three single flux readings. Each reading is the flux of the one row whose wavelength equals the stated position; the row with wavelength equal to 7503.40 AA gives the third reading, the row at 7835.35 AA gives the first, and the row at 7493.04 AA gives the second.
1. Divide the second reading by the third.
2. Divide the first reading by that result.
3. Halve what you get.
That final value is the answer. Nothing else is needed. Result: 10.5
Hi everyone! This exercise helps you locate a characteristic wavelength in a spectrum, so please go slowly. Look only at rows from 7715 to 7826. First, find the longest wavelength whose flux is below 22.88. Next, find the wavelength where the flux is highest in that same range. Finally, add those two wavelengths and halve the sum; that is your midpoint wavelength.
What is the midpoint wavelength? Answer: 7792.2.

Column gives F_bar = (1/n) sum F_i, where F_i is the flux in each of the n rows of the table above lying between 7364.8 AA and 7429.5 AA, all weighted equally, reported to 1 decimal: 23.3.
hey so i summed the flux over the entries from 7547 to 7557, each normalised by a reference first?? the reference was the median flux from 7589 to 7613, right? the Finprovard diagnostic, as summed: 3.05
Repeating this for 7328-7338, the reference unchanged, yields 3.12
